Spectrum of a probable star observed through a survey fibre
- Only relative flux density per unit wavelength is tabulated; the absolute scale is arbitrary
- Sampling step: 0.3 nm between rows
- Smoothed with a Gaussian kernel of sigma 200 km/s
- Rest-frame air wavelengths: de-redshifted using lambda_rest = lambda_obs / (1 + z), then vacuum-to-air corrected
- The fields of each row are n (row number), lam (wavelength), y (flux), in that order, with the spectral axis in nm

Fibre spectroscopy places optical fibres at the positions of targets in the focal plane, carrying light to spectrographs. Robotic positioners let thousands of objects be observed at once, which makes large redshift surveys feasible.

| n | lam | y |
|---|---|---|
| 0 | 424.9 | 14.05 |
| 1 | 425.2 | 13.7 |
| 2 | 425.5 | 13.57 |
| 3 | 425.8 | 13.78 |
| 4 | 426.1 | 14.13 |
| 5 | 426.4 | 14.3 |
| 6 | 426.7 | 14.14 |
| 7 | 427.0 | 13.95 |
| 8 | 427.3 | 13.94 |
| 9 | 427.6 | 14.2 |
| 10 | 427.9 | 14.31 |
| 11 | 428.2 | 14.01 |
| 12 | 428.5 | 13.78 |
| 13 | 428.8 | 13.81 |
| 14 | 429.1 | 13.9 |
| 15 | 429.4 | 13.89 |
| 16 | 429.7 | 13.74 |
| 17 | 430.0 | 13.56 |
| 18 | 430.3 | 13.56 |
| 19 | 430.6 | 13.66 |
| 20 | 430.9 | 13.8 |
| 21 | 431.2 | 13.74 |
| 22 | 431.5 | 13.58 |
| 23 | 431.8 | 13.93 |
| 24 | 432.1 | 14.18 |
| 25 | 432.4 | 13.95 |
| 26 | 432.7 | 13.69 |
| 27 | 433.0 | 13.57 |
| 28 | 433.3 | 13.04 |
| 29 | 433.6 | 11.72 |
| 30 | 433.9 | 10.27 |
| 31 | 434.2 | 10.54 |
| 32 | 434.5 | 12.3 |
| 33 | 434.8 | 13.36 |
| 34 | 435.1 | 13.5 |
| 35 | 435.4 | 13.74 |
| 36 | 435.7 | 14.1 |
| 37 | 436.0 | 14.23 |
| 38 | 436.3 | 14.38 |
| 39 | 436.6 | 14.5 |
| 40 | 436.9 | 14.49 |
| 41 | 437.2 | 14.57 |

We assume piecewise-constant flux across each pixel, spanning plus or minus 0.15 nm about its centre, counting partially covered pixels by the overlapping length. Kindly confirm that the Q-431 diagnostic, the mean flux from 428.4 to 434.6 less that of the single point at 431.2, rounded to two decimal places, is -0.49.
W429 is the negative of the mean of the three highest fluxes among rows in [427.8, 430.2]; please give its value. -14.07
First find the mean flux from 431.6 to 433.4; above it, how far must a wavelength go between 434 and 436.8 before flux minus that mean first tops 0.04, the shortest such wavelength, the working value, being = 435.7 nm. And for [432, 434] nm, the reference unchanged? 432.1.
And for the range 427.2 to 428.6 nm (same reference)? 427.3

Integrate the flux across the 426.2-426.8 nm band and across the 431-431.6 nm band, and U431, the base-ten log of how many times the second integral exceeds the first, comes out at -0.017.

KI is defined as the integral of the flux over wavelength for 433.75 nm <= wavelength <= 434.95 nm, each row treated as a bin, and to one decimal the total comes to 13.9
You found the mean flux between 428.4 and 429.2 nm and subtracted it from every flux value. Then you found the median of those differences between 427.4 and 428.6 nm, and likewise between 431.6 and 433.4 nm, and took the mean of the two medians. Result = 0.13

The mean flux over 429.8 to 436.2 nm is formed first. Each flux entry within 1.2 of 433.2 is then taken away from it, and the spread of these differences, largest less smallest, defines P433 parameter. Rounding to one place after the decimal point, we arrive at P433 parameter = 3.9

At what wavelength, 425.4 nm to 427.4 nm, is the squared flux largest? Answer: 426.4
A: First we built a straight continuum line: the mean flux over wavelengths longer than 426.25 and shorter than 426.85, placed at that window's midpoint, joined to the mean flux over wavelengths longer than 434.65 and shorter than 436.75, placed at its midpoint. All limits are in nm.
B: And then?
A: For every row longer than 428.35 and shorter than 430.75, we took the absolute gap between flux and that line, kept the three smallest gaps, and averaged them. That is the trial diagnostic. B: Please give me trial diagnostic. 0.28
